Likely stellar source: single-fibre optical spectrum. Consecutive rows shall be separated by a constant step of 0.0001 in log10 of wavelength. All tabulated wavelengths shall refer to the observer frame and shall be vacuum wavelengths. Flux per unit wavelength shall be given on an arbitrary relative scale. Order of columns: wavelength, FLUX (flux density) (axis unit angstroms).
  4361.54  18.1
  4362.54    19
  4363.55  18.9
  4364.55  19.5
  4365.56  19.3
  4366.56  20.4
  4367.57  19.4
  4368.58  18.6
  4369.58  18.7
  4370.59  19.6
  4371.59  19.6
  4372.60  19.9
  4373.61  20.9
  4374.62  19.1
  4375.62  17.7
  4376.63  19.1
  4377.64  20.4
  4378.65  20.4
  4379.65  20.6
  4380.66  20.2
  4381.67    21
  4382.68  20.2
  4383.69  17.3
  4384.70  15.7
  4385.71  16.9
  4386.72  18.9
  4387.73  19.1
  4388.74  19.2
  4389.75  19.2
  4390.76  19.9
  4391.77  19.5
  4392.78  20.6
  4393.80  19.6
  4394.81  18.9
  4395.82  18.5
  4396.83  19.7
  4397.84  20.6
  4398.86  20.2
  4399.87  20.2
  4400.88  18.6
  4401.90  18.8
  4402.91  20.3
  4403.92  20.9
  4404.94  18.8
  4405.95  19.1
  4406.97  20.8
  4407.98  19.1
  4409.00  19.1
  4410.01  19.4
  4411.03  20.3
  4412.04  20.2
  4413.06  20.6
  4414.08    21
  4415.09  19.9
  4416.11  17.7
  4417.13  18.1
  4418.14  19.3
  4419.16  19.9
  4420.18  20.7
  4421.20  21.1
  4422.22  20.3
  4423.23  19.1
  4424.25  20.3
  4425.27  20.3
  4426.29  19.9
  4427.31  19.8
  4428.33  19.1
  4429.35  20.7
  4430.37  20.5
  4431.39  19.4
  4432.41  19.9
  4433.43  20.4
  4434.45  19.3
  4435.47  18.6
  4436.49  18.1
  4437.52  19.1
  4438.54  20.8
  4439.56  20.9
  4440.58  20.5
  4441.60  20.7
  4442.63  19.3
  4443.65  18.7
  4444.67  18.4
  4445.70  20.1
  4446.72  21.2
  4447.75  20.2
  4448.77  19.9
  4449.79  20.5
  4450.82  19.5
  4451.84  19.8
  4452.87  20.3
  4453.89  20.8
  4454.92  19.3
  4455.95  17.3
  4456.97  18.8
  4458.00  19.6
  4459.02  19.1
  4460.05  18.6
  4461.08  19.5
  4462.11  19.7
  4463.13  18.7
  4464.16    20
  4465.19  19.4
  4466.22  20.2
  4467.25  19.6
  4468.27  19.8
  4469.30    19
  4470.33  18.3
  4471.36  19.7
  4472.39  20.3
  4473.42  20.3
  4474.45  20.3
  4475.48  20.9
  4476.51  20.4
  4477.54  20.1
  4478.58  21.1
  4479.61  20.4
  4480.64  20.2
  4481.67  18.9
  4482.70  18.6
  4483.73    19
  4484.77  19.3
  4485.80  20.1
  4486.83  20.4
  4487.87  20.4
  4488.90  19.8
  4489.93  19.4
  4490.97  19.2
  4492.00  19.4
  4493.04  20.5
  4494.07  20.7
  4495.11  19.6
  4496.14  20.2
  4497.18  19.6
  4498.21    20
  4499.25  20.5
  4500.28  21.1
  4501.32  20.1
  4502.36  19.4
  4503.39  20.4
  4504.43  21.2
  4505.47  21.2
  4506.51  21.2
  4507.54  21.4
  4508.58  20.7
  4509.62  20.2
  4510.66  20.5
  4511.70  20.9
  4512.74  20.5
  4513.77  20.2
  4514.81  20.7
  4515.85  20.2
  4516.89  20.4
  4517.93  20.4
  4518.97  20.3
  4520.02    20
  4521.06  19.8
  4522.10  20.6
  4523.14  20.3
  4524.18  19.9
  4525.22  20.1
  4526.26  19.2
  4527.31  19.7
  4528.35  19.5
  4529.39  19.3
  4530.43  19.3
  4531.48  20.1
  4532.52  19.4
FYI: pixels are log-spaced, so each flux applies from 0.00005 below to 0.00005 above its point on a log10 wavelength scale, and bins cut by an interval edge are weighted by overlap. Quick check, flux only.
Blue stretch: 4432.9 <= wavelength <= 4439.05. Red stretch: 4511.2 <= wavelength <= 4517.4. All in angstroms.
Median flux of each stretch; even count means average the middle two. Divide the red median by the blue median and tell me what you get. 1.07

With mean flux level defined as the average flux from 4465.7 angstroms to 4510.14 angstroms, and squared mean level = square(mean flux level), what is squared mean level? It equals 403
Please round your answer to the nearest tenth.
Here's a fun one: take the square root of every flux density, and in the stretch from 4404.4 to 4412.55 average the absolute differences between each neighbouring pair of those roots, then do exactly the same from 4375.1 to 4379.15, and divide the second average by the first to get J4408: 1.3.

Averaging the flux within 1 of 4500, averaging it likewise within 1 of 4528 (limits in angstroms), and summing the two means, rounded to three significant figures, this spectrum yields 40.4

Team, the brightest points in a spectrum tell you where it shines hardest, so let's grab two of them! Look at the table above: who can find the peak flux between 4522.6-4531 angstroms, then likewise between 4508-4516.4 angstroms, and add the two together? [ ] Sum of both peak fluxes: 41.2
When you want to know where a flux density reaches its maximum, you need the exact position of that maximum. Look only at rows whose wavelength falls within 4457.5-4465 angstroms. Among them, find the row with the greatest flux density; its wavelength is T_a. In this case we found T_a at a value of 4464.16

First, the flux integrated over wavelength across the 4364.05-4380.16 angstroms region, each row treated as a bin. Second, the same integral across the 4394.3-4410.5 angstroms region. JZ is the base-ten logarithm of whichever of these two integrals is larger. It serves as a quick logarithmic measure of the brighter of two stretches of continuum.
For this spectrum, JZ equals 2.50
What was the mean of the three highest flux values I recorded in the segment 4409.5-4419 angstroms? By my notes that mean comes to 20.6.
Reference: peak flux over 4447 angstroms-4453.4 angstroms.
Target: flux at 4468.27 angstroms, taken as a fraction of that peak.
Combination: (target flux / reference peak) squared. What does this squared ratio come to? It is 0.93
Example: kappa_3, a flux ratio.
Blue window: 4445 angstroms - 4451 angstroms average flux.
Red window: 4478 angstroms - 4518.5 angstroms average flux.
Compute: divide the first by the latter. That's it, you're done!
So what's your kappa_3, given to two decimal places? 1.00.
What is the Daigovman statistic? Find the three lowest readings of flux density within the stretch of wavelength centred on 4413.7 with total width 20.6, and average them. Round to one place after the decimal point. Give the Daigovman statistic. 18.2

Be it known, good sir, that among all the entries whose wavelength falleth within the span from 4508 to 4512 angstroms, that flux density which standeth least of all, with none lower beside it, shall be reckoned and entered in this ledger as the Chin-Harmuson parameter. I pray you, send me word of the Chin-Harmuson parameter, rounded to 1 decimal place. 20.2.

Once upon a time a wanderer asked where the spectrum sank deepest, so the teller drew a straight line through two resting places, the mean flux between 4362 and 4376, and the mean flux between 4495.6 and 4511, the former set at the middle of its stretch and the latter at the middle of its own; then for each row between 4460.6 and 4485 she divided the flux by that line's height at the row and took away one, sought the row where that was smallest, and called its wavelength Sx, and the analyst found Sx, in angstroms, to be 4470.33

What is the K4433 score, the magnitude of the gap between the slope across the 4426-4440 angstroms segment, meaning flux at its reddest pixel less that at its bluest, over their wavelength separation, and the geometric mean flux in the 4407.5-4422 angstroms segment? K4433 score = 19.6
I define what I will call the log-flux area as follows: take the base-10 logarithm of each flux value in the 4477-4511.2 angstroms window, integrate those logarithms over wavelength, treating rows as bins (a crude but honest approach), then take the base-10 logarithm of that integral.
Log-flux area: 1.6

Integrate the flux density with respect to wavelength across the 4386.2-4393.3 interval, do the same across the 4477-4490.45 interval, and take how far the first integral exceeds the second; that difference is -128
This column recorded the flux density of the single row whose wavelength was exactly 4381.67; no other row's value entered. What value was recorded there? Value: 21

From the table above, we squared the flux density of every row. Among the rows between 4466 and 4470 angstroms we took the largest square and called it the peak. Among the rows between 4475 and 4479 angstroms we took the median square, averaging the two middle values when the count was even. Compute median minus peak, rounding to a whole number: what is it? 18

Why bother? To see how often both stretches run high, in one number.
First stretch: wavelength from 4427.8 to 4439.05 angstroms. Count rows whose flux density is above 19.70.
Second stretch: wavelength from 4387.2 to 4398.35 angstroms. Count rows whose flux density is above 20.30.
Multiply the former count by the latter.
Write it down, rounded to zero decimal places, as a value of 10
